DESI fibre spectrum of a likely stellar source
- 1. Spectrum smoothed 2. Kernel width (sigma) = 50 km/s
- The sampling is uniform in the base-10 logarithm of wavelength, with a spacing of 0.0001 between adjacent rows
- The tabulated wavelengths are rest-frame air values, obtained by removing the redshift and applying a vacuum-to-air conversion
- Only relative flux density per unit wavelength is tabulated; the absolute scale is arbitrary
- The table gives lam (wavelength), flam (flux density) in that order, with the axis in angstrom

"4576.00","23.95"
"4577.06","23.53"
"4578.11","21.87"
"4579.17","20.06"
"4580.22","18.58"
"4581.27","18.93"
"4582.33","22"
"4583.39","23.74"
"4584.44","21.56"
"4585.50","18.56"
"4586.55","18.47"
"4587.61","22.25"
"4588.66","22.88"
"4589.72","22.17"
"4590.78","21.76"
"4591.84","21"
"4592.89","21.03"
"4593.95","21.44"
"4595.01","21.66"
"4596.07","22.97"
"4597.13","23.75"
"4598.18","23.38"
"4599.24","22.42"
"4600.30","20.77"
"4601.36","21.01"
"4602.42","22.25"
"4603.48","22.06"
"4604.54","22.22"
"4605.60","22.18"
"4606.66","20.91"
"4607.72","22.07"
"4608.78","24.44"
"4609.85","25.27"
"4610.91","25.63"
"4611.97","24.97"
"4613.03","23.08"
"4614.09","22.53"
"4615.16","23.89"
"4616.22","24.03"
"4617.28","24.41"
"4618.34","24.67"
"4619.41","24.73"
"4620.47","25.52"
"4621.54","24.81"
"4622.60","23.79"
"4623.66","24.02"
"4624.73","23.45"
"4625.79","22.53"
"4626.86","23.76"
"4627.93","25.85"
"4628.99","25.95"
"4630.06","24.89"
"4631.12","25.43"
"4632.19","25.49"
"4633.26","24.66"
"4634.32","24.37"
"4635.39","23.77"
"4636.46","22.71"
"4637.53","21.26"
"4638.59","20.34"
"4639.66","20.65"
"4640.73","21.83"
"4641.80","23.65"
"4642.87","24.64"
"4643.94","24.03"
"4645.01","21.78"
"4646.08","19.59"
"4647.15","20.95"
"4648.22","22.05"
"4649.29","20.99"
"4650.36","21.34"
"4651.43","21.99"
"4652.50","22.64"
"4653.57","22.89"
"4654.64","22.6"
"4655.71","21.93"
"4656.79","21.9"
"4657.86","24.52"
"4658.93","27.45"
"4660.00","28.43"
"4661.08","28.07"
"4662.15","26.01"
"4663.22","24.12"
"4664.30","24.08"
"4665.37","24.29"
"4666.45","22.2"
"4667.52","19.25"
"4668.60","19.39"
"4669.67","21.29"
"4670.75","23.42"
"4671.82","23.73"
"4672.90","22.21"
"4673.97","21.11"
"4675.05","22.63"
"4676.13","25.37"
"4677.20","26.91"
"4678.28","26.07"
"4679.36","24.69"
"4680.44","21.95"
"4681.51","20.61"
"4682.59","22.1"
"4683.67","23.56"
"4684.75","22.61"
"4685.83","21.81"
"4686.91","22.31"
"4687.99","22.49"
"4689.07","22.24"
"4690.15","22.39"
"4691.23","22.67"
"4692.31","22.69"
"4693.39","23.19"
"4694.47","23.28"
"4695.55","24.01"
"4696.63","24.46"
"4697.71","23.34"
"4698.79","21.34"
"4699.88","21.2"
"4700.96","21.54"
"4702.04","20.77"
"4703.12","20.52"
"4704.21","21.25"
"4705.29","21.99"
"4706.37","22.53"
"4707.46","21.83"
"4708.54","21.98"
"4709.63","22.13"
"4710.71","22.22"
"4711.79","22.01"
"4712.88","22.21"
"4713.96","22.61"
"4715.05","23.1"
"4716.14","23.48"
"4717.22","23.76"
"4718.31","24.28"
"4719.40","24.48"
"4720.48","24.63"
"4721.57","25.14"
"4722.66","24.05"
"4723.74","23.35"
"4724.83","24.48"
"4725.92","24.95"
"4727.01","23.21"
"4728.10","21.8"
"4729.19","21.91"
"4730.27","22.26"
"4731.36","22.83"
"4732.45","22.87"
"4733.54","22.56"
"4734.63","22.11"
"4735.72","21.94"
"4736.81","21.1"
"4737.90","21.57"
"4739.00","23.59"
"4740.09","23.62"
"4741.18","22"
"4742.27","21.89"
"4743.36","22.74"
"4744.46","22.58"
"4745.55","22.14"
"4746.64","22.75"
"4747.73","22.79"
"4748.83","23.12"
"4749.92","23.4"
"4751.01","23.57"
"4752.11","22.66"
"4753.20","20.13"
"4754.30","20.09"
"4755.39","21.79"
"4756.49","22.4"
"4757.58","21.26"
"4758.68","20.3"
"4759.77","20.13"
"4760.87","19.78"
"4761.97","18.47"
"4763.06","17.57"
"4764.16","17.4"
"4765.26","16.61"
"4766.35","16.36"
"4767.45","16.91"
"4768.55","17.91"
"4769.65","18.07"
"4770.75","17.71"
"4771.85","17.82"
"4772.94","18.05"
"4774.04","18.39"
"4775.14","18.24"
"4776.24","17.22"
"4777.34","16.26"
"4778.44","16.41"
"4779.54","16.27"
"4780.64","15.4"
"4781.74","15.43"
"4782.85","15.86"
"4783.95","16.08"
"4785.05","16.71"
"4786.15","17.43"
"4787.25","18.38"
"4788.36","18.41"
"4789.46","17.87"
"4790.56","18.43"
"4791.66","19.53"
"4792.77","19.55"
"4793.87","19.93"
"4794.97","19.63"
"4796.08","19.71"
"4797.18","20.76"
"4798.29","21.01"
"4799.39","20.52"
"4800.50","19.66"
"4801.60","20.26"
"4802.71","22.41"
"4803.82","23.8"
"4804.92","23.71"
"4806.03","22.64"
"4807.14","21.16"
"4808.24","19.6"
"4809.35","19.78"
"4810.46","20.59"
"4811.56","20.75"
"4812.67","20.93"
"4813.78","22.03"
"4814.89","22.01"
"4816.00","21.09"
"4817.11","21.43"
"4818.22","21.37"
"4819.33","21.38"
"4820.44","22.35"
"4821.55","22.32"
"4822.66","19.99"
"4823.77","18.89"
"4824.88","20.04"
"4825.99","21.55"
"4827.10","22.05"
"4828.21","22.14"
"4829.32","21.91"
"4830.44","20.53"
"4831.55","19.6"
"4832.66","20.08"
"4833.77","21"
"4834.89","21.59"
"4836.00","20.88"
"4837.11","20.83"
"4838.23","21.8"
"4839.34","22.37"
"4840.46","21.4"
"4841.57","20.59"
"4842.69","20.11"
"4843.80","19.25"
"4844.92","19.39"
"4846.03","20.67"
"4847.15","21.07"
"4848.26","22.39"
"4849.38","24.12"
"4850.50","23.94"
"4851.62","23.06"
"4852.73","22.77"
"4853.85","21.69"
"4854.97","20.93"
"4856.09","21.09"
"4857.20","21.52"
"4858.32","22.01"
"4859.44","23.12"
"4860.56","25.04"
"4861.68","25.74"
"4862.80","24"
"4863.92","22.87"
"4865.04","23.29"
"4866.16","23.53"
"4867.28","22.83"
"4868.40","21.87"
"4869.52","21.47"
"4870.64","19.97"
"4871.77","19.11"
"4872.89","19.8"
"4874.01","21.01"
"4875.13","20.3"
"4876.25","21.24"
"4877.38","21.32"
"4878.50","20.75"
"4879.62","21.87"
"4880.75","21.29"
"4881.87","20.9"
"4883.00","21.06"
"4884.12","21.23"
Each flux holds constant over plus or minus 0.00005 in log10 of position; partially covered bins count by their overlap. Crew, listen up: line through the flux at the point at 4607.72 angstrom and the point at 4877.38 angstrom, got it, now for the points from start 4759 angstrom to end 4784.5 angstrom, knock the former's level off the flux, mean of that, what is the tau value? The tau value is -4.3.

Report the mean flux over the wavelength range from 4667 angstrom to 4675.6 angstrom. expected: 21.6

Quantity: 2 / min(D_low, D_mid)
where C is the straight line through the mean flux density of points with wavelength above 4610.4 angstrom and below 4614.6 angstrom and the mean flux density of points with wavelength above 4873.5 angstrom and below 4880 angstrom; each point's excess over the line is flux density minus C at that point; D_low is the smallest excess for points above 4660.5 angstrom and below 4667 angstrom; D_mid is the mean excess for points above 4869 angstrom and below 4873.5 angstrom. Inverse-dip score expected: -1.6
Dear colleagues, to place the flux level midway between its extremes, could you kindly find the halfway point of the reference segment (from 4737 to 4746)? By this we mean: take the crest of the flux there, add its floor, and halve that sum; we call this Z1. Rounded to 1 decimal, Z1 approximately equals 22.6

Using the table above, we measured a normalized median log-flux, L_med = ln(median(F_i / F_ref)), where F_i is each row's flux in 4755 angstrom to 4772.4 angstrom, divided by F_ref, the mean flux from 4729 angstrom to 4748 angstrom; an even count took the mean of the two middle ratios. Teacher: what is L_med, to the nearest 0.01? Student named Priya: -0.22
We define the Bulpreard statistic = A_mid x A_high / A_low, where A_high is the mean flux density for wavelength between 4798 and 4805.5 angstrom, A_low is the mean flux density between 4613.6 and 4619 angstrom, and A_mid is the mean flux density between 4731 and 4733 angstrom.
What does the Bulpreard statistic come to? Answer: 20.7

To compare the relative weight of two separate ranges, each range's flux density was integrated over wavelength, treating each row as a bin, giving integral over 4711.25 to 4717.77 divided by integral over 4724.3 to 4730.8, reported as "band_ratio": 0.99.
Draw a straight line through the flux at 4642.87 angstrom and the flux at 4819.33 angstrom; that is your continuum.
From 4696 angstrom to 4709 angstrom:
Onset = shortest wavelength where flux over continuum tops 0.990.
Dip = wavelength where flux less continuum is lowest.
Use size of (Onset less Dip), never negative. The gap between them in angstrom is 6.5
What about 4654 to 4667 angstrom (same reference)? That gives 1.1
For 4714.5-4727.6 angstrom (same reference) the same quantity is 0.0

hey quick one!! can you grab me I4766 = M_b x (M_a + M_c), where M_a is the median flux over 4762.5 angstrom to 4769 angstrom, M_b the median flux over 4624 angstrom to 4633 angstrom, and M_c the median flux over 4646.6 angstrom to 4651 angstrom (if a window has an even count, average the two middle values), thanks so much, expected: 964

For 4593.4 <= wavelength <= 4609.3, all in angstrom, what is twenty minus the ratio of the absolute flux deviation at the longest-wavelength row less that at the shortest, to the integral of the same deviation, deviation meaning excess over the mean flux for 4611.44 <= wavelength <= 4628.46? 20.1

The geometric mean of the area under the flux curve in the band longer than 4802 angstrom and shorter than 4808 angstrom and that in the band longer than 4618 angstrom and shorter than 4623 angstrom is 129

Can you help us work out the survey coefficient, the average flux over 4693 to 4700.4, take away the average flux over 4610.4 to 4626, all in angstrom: -1.2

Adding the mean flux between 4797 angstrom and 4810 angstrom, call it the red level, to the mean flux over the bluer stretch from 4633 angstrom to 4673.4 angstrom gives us 44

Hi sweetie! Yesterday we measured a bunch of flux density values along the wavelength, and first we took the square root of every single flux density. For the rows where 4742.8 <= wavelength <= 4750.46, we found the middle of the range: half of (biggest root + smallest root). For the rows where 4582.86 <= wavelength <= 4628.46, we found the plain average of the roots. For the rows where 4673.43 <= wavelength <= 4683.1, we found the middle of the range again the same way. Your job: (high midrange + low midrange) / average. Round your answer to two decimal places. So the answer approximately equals 2.02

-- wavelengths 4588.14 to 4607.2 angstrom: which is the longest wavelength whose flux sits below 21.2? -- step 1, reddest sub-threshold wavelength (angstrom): 4606.66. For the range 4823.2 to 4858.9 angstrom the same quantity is 4856.09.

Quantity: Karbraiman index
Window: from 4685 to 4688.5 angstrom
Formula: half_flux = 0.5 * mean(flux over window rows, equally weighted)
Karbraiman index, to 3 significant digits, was 11.1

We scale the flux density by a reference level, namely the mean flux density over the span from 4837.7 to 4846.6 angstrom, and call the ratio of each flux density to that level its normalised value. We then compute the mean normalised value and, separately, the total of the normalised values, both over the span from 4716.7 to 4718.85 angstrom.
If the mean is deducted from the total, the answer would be 1.16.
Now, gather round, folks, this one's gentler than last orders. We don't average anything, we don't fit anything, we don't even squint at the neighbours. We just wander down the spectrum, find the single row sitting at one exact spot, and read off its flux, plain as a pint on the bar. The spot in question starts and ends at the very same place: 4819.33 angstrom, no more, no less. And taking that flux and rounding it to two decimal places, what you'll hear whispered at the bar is 21.38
